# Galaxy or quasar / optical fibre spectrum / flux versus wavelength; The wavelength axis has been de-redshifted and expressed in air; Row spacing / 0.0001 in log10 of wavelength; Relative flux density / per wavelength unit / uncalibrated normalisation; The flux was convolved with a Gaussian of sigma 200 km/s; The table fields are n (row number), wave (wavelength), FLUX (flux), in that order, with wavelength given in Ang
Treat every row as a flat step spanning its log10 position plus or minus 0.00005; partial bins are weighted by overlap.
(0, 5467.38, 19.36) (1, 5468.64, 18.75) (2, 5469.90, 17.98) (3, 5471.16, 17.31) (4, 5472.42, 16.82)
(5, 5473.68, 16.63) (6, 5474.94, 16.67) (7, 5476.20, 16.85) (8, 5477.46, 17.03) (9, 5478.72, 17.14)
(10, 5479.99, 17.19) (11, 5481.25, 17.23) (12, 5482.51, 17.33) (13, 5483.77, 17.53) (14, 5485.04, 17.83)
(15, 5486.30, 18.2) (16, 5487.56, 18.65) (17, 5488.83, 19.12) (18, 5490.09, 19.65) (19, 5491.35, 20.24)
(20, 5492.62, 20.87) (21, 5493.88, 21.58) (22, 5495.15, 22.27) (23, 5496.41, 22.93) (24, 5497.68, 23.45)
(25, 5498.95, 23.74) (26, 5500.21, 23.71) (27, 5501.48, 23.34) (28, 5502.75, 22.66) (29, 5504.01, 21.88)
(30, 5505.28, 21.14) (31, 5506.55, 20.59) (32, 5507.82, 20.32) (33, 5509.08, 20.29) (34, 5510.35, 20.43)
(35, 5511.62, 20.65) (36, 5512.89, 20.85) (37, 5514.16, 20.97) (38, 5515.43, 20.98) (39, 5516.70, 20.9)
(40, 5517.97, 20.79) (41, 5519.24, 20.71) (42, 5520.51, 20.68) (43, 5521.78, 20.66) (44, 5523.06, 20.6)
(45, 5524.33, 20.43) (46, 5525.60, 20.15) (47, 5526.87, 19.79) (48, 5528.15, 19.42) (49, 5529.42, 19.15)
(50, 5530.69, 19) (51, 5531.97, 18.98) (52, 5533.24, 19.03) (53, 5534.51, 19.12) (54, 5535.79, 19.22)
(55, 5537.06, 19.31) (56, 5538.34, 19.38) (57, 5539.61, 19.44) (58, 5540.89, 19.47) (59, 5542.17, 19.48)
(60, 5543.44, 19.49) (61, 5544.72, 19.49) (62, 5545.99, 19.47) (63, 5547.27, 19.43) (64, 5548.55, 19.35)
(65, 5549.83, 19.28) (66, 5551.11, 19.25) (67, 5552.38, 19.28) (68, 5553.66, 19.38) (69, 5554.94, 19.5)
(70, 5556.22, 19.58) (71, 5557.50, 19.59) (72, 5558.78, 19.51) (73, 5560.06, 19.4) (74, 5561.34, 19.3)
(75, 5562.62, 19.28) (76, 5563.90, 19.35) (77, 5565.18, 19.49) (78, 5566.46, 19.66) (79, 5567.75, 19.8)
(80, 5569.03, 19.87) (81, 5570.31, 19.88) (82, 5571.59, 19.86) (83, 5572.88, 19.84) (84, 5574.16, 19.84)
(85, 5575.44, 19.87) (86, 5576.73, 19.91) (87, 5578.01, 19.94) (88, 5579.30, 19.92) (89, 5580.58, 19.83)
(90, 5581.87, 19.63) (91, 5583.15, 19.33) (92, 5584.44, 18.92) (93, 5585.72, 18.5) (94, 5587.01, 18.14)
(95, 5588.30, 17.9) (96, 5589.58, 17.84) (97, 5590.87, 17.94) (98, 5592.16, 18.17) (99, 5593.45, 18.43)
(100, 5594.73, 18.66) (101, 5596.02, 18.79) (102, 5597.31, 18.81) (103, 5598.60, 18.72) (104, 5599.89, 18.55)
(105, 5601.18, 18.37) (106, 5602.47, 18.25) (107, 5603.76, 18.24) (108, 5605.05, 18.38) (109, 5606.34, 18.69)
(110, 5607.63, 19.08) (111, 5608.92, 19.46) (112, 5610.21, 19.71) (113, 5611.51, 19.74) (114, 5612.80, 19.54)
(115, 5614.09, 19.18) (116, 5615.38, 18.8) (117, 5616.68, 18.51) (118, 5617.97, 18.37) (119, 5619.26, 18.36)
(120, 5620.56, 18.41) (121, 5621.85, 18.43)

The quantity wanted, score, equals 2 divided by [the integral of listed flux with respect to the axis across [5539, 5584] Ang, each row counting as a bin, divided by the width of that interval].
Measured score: 0.102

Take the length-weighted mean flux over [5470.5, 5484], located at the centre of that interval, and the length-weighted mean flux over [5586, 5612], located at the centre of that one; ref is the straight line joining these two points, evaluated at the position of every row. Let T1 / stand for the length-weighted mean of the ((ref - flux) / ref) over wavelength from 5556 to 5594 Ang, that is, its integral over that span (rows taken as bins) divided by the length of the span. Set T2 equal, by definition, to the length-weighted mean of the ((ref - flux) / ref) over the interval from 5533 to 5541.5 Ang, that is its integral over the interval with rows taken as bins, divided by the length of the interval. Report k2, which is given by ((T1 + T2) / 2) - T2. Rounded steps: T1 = -0.06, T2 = -0.083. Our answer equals 0.01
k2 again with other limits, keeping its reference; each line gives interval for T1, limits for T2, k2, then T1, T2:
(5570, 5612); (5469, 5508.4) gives 0.06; -0.03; -0.139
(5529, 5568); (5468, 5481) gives -0.03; -0.08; -0.013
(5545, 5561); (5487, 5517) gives 0.07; -0.08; -0.227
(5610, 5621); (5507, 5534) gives 0.07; -0.01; -0.149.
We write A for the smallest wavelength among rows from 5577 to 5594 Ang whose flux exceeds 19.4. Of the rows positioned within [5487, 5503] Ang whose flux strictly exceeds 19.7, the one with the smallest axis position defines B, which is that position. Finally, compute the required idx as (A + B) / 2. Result 5534.7 Ang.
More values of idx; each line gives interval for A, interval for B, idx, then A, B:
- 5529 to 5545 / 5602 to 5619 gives 5574.9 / 5539.61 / 5610.21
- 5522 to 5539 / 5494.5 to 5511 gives 5509.1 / 5523.06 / 5495.15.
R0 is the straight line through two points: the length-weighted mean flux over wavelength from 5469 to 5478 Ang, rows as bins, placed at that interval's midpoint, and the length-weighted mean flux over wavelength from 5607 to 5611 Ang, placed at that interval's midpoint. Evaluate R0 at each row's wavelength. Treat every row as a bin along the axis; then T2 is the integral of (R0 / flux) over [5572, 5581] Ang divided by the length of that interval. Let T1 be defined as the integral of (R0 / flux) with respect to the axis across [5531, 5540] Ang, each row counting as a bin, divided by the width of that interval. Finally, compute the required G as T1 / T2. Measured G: 1.00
